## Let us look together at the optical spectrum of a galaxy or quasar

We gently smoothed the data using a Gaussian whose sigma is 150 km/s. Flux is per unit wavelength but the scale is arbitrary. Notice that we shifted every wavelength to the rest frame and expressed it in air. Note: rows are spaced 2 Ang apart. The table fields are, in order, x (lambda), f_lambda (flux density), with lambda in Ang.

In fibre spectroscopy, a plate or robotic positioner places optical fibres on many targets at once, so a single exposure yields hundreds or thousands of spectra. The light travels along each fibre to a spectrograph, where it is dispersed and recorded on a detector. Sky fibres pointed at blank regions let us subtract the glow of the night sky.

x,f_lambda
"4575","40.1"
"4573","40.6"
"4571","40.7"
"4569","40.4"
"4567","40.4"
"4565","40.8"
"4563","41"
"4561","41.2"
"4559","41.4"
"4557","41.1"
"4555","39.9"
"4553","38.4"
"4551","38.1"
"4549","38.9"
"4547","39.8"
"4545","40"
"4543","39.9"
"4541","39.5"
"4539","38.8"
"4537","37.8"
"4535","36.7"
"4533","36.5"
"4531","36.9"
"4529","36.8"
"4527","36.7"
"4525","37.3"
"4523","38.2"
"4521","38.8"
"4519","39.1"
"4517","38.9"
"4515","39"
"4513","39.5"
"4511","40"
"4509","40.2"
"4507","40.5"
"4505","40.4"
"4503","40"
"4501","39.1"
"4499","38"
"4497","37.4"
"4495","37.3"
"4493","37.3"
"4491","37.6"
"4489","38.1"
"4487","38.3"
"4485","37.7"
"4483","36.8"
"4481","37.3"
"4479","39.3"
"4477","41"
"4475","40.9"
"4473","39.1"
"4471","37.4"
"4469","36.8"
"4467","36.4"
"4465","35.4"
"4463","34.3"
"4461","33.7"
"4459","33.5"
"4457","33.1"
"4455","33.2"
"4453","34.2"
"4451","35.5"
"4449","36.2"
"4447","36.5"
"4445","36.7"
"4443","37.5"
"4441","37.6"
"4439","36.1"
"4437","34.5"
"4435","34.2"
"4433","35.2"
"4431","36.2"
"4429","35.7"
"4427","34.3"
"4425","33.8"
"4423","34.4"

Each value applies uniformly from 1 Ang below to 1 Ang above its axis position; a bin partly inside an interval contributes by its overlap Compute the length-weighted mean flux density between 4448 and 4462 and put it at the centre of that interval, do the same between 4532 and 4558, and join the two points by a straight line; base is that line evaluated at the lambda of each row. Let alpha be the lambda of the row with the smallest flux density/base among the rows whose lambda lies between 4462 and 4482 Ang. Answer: 4463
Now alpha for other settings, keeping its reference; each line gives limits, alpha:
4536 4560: 4551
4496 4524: 4523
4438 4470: 4457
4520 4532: 4531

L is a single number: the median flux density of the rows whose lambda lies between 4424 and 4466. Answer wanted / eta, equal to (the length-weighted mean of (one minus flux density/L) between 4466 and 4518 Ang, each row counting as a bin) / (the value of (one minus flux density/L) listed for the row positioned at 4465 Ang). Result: 17.1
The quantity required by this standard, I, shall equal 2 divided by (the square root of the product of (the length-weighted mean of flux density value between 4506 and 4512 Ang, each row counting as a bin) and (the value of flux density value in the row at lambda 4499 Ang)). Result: 0.051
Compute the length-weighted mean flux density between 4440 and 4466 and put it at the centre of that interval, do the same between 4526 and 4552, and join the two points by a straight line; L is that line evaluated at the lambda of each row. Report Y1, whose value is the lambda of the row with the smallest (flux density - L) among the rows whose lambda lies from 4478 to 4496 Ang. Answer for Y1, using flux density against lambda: 4483 Ang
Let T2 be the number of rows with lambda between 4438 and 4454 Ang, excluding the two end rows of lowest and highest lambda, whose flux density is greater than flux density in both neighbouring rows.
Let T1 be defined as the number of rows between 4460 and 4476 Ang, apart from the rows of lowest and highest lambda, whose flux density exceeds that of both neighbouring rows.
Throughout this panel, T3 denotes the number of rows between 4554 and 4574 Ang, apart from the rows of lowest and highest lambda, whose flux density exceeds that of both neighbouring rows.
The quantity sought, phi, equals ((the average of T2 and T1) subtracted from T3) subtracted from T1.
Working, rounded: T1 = 0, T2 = 1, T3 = 2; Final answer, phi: -1.5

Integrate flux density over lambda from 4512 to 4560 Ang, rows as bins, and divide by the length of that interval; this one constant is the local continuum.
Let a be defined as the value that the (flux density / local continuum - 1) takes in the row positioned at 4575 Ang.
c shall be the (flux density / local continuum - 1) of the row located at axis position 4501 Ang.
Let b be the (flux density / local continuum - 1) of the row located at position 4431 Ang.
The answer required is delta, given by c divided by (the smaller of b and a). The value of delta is -0.2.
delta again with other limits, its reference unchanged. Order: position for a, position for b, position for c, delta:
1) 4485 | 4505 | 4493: 1.4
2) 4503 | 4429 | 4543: -0.4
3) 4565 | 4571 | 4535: -1.0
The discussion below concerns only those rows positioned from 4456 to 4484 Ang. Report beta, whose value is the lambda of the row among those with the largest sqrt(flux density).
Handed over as 4477 Ang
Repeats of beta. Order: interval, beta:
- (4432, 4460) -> 4441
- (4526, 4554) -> 4545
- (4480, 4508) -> 4507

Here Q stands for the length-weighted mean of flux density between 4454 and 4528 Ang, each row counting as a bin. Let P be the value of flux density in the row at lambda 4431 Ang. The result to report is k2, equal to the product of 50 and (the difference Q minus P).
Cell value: 79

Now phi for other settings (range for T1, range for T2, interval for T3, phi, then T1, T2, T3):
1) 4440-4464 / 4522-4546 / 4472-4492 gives -1.5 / 0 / 1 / 2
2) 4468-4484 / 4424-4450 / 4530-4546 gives 2.5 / 1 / 2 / 0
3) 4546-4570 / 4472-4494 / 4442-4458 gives 2.5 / 1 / 2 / 0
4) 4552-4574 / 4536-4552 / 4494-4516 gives 2.5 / 2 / 1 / 1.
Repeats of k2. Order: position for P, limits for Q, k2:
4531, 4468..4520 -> 92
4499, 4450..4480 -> -87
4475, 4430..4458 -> -271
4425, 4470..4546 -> 236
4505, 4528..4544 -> -127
